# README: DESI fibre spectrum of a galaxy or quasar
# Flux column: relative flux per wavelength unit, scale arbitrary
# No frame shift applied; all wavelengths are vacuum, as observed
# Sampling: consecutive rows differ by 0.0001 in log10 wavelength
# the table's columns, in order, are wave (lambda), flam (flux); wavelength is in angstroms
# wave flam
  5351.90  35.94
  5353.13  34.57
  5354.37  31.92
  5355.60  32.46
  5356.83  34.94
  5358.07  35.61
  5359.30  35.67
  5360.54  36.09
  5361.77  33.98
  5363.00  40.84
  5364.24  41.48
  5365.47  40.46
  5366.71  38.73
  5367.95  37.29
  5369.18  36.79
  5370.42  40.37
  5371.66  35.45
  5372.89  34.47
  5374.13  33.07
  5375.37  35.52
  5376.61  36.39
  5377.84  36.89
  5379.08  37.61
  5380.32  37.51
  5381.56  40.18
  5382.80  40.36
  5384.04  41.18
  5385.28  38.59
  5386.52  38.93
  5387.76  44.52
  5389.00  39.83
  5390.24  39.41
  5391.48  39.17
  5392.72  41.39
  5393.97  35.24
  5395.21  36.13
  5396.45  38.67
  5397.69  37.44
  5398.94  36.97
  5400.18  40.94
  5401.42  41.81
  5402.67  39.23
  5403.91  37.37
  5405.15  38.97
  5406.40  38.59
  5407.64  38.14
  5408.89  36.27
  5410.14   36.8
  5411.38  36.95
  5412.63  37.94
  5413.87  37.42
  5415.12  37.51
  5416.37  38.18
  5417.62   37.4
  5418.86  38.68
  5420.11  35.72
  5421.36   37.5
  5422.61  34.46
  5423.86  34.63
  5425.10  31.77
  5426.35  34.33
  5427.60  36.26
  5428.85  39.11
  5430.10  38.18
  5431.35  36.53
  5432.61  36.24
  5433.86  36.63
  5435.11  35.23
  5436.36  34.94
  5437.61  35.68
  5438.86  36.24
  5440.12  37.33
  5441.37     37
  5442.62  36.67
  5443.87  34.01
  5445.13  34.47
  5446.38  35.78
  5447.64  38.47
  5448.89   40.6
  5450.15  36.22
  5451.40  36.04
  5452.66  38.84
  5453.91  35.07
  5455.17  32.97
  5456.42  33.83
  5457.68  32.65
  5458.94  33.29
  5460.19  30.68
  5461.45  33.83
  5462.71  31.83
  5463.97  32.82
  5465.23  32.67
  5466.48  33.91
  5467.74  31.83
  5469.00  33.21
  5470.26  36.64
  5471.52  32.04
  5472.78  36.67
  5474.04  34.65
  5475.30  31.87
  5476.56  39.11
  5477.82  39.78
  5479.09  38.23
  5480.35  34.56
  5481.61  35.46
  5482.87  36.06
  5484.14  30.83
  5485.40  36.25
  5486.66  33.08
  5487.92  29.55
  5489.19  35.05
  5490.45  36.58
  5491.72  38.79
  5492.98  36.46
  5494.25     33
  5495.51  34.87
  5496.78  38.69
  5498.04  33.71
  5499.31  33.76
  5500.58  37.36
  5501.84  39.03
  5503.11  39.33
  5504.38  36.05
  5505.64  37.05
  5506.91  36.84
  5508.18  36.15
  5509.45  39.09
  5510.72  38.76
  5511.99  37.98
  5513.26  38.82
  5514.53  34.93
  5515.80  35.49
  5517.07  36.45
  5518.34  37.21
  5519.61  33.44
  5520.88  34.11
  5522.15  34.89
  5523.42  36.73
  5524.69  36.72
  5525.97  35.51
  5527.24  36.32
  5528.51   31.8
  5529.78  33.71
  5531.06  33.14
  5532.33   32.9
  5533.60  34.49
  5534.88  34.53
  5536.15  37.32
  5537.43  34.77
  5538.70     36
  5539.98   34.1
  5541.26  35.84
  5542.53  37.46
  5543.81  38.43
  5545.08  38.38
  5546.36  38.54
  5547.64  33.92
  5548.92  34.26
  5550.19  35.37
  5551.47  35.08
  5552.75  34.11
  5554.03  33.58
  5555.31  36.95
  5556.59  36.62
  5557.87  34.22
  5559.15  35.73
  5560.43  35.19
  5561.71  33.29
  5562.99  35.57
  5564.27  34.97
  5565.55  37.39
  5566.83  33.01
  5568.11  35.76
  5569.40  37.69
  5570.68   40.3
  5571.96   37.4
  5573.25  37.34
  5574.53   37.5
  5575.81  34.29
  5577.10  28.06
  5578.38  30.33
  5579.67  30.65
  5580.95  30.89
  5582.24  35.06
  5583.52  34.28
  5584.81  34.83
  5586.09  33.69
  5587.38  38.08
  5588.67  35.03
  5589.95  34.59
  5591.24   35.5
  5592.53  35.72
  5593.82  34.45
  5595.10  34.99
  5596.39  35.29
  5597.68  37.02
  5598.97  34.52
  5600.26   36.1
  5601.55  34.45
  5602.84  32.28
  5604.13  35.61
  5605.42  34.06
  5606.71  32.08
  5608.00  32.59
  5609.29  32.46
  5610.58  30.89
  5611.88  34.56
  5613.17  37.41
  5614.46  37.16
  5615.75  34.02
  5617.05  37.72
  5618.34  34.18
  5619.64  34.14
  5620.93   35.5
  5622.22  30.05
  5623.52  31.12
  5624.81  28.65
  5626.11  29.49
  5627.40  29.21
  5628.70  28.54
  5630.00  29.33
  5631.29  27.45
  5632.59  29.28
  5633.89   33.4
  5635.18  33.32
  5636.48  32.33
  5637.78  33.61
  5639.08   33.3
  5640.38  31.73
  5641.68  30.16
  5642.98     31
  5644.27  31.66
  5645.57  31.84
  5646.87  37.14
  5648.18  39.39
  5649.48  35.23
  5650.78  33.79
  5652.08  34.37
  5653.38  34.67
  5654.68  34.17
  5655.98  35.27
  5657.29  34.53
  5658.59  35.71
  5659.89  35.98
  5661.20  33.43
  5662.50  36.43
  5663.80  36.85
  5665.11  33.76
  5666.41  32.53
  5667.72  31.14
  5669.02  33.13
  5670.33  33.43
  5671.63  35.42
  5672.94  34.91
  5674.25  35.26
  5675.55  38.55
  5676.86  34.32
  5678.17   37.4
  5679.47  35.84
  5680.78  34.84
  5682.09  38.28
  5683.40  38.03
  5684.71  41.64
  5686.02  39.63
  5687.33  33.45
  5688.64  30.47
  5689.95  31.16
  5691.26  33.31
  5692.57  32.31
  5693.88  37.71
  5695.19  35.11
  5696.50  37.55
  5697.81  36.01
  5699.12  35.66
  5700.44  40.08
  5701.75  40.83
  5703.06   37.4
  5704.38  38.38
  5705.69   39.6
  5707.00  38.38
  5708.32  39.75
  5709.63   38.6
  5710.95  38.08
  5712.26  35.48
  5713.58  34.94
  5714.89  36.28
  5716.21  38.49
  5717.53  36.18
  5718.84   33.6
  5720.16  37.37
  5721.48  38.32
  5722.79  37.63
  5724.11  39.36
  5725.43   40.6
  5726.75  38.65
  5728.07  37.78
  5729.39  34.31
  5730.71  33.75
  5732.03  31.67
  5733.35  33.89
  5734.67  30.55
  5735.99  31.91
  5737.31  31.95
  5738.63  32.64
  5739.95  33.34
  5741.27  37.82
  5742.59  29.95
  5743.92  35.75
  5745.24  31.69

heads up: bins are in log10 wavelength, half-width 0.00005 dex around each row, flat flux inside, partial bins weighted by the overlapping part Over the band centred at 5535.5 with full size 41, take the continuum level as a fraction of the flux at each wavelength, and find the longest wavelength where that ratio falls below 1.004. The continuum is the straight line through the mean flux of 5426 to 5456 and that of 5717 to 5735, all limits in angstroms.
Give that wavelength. 5555.31 angstroms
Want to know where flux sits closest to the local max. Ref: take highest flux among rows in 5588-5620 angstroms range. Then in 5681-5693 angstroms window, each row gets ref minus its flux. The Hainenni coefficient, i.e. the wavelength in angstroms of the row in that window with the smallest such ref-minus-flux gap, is 5684.71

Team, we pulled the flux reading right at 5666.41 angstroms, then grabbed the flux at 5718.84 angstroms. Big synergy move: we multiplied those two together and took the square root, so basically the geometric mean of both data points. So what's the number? 33.1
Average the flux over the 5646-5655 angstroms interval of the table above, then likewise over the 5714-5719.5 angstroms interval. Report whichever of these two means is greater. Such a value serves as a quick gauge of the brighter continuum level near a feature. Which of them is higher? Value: 36.1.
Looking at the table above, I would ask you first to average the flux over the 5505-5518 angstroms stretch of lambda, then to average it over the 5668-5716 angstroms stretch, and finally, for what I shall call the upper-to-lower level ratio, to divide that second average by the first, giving 0.980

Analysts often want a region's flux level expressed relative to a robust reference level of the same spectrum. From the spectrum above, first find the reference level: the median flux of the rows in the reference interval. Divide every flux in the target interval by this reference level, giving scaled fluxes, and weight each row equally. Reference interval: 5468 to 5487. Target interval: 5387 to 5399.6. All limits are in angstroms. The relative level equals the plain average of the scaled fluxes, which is 1.10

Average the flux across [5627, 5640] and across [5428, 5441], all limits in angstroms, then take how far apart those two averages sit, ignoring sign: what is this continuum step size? 5.6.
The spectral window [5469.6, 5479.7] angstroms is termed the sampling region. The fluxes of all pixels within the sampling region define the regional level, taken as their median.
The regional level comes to 36.7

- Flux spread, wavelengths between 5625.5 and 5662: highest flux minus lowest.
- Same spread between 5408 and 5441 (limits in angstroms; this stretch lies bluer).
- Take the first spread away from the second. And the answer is -4.6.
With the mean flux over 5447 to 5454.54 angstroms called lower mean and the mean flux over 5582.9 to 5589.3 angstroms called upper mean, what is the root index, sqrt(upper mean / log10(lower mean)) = 4.73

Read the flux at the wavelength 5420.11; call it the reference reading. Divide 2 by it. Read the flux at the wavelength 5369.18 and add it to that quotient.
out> 37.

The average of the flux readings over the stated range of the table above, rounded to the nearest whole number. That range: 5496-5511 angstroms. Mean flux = 37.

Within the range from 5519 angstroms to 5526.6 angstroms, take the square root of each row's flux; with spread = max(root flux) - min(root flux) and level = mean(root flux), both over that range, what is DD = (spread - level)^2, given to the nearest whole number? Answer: 32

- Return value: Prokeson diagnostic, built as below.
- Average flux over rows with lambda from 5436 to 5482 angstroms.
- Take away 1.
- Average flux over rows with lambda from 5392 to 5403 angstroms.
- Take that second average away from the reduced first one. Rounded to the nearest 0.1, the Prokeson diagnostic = -4.5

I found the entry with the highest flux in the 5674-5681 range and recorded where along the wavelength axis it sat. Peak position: 5675.55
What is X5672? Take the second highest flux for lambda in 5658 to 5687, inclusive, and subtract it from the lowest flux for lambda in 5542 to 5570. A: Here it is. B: -6.6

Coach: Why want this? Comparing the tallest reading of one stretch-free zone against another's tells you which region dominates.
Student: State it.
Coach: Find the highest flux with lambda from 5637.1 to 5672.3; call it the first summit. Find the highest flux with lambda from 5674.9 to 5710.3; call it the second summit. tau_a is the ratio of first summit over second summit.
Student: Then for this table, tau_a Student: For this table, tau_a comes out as 0.95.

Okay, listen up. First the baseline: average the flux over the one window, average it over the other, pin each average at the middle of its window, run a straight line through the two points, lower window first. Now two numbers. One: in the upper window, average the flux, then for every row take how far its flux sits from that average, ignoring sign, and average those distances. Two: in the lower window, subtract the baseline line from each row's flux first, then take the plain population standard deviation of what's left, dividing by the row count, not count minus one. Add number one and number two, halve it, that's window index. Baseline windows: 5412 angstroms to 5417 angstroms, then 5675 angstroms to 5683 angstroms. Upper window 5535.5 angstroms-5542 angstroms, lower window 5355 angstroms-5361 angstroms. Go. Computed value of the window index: 1.12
